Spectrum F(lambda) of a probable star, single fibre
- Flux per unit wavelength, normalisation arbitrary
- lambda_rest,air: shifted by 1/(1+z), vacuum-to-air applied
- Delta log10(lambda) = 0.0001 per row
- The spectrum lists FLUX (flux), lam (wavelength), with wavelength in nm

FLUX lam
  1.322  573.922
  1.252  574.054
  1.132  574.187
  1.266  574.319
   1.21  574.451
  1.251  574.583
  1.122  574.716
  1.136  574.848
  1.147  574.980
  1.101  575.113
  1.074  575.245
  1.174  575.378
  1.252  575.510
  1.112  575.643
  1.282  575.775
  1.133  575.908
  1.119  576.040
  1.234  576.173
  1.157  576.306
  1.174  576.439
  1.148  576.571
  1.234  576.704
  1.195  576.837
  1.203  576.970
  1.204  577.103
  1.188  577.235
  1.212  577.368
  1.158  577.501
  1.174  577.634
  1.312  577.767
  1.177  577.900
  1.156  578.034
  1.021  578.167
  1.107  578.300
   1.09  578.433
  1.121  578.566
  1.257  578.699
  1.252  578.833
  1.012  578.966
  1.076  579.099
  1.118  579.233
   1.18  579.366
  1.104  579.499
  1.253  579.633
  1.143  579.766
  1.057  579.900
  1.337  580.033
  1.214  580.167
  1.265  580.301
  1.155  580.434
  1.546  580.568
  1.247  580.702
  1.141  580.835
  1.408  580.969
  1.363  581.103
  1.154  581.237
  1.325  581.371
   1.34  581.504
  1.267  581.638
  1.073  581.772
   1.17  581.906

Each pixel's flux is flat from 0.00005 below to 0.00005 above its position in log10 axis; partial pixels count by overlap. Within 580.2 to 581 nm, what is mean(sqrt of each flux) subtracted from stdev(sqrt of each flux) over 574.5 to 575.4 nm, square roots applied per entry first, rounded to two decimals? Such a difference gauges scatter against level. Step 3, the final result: -1.11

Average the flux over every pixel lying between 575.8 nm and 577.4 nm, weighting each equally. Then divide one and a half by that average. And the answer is 1.27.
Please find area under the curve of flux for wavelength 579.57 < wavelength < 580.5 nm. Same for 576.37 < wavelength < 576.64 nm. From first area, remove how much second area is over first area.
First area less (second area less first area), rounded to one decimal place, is 1.9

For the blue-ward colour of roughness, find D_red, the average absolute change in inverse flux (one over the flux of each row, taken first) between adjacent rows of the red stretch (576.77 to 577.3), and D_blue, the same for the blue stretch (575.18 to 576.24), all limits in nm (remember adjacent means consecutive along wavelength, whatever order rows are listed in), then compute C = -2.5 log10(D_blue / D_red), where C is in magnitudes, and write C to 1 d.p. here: -2.8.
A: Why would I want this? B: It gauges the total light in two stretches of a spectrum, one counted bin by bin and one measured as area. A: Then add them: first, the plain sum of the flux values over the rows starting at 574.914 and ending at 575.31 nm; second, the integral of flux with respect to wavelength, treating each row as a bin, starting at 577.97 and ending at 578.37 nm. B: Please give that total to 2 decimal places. 3.76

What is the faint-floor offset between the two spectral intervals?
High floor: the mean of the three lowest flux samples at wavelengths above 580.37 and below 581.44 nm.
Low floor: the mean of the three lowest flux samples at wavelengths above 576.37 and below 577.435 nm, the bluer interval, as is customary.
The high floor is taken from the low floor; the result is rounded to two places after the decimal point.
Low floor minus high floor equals 0.02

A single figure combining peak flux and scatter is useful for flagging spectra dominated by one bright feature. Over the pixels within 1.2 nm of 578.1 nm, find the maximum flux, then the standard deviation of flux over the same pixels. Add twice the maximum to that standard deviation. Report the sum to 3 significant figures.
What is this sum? 2.70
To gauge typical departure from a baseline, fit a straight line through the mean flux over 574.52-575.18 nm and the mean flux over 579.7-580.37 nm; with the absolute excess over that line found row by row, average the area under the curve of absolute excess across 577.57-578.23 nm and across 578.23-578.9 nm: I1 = 0.047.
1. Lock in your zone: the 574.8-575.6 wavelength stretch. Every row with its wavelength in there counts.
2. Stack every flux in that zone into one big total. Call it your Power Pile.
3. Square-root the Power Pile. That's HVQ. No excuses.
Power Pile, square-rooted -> 2.62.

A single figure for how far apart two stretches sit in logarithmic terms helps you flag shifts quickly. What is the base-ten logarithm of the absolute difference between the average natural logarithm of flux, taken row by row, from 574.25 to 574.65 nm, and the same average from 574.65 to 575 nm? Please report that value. -1.0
